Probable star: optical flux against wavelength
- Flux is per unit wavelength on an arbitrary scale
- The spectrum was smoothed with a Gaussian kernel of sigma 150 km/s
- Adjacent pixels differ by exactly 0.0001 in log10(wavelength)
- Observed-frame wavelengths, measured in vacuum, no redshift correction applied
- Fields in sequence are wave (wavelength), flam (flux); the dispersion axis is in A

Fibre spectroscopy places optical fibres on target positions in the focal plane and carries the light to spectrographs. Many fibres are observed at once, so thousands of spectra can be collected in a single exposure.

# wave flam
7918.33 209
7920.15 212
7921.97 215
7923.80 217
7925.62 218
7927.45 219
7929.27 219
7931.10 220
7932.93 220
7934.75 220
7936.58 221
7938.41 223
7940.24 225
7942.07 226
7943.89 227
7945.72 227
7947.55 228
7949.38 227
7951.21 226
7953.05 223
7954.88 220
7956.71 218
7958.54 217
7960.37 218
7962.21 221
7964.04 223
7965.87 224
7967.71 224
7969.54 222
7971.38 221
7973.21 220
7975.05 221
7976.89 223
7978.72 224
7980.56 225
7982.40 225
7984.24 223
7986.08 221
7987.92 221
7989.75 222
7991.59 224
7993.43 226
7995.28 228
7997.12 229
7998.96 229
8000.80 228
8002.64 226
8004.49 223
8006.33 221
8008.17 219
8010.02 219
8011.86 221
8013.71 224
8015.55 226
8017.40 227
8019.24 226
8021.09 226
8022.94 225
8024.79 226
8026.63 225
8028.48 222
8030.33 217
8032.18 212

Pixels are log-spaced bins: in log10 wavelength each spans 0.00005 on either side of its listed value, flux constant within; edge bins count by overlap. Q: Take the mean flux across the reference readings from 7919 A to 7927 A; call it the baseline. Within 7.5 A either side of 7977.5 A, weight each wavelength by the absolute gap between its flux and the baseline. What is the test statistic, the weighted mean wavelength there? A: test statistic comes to 7978.6 A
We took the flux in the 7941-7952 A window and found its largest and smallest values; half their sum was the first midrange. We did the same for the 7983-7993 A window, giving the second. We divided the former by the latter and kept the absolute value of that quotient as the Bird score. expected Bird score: 1.02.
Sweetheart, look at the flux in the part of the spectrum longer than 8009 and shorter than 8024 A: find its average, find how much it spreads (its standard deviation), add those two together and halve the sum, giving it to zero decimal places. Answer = 113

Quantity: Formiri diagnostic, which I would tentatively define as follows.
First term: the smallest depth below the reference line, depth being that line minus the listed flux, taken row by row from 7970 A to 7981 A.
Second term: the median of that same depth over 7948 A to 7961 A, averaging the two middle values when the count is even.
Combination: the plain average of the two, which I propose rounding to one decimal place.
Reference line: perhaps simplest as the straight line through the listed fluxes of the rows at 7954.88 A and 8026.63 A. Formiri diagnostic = -1.6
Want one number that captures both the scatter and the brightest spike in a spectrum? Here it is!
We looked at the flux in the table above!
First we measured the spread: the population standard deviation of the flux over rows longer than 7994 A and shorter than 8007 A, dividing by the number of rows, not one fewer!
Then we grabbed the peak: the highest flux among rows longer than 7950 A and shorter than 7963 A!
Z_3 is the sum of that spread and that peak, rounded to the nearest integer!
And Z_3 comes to 229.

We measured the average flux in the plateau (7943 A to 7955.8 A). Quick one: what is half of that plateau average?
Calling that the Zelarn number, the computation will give 112.7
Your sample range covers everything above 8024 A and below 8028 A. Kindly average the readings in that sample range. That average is 225.5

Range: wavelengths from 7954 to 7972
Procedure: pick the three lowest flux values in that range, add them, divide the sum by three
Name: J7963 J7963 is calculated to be 218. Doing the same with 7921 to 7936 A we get 217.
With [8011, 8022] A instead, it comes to 224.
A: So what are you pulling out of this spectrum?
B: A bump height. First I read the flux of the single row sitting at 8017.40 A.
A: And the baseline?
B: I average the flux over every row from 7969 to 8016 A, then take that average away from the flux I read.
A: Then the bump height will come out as 4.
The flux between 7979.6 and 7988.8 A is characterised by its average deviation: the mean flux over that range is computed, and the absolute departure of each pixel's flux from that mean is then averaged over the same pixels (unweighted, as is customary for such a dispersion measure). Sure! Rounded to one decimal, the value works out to 1.6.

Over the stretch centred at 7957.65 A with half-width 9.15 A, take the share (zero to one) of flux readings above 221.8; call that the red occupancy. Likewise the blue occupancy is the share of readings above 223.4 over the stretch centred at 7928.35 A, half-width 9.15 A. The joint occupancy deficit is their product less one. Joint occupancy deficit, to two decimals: -1.00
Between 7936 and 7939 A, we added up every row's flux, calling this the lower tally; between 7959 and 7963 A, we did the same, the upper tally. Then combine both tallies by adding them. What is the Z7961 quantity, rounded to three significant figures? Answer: 883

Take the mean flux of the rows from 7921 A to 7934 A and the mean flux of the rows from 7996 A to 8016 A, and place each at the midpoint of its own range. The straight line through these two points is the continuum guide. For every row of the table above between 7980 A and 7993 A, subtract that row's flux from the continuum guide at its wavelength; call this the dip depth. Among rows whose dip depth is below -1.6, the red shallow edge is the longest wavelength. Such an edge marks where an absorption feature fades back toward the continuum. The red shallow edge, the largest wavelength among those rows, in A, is 7982.40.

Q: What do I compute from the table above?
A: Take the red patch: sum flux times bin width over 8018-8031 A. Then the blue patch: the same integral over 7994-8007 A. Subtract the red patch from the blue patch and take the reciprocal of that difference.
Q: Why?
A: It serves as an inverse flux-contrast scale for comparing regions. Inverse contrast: 0.04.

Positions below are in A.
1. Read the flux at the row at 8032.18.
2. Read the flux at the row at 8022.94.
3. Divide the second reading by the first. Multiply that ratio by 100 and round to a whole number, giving 106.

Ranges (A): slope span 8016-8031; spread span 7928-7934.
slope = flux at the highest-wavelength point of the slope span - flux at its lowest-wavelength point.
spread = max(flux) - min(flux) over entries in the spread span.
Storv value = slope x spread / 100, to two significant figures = -0.10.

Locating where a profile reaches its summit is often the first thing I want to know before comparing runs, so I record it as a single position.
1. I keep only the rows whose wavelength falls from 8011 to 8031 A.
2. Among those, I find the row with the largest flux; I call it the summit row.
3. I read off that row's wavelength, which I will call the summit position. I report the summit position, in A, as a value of 8017.40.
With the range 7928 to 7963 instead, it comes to 7947.55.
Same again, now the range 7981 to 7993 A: 7982.40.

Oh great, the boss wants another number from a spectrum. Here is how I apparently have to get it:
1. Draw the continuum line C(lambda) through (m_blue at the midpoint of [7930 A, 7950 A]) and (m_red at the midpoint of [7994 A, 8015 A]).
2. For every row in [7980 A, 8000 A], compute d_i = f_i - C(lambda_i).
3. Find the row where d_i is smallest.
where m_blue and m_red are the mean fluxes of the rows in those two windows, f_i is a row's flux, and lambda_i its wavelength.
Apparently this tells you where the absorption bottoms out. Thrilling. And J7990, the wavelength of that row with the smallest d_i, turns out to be 7987.92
